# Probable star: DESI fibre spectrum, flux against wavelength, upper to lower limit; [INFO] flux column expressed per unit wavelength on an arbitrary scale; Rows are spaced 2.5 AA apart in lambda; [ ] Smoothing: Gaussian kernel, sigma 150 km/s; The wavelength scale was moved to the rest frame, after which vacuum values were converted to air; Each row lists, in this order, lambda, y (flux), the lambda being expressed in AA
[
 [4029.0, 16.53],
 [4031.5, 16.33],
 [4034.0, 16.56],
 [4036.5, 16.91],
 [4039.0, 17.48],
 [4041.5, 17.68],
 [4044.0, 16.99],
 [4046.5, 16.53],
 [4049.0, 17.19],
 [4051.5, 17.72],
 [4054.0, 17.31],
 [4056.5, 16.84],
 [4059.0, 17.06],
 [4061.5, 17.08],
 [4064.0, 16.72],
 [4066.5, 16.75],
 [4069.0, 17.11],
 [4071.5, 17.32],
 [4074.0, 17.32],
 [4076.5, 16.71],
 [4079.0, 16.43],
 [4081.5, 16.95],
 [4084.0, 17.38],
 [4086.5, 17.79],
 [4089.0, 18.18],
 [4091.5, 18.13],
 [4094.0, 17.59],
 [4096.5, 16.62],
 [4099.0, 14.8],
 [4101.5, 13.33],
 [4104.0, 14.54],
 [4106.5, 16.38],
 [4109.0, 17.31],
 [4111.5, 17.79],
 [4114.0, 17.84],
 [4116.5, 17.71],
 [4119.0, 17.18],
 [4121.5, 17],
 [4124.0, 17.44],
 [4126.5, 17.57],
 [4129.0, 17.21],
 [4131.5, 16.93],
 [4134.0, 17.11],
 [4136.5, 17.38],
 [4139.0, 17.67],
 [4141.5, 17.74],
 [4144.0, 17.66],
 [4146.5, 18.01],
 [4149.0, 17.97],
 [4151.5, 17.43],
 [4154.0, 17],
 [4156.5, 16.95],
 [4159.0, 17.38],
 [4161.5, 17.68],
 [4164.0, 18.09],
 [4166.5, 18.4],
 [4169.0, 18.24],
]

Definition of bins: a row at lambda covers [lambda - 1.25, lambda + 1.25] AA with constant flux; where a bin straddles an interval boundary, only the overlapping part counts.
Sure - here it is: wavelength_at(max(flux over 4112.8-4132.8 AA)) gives 4114.0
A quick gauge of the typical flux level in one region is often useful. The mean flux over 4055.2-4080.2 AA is 16.9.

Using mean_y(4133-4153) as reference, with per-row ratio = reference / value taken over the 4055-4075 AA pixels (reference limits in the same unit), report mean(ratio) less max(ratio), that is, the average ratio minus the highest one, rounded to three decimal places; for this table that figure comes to -0.019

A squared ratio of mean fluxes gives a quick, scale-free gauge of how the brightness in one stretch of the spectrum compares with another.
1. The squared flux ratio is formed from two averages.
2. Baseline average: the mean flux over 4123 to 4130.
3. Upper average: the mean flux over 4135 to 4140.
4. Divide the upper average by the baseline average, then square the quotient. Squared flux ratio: 1.01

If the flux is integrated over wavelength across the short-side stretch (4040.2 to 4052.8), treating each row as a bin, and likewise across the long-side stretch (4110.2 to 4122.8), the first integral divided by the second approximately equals 0.98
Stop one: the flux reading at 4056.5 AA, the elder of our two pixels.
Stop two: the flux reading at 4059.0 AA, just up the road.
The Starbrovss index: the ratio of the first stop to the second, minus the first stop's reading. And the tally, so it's -15.9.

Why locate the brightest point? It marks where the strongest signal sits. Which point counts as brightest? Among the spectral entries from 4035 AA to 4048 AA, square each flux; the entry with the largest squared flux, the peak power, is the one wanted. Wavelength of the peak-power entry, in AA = 4041.5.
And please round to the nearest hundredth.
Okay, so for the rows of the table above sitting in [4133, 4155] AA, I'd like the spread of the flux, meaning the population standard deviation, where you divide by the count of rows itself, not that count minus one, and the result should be 0.33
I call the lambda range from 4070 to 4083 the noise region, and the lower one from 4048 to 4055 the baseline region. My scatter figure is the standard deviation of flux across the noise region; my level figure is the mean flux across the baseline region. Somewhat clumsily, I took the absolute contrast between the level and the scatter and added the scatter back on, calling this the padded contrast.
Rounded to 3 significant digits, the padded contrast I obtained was 17.4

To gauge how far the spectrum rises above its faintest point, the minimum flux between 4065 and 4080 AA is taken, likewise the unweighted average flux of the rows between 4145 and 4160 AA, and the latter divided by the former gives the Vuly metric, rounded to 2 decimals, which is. 1.06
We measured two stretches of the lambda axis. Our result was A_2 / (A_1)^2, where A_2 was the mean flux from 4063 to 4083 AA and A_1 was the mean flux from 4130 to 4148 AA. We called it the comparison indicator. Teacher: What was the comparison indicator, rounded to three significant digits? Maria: 0.0552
